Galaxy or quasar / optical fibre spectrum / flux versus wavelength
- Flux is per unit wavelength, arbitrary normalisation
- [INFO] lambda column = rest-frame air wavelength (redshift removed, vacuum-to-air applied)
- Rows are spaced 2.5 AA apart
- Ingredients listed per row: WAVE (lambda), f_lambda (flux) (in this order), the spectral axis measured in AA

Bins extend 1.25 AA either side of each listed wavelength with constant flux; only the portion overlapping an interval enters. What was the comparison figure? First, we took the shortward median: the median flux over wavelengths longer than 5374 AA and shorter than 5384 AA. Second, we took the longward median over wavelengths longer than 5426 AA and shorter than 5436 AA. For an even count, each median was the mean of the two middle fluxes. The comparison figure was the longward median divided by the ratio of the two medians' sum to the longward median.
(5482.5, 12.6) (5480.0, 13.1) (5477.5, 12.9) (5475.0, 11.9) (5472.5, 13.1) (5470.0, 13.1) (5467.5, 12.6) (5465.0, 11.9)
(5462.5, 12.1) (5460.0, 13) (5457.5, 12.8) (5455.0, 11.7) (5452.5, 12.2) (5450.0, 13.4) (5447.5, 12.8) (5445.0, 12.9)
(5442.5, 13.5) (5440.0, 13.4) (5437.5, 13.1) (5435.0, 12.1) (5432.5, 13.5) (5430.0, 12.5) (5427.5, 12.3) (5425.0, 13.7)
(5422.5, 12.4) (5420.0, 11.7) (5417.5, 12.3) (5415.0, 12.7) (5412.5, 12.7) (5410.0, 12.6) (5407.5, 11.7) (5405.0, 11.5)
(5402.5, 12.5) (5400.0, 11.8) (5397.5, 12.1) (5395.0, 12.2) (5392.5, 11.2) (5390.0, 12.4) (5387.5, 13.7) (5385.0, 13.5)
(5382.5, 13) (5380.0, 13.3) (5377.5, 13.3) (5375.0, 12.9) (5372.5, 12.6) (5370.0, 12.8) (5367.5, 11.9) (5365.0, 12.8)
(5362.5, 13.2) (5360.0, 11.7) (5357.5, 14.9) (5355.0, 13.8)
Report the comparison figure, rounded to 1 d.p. 6.0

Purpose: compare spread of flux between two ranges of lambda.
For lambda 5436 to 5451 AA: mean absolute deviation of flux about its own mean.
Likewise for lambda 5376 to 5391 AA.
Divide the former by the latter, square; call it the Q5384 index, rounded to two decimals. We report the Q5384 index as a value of 0.56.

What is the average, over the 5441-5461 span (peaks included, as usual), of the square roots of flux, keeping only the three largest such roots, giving 3.65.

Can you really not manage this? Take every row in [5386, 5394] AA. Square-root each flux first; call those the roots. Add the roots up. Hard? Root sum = 10.57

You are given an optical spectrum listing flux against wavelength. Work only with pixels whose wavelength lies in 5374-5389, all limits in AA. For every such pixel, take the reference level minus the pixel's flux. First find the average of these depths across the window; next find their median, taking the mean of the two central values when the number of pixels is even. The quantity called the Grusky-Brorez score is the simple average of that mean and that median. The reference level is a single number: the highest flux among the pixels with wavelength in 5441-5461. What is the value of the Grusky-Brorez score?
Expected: 0.2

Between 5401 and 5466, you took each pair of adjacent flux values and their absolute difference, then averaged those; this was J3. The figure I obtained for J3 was 0.64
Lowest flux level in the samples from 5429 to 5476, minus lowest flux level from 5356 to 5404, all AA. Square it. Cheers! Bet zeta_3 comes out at 0.250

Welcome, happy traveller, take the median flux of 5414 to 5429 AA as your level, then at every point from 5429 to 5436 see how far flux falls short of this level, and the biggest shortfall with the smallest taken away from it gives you 1.40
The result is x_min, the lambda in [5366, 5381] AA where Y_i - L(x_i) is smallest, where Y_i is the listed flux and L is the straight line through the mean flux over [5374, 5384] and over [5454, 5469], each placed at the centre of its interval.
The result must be 5367.5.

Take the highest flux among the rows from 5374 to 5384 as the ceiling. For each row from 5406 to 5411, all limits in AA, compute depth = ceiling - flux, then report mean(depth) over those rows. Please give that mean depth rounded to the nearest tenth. 1.2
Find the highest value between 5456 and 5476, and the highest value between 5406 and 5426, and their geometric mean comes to 13.4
